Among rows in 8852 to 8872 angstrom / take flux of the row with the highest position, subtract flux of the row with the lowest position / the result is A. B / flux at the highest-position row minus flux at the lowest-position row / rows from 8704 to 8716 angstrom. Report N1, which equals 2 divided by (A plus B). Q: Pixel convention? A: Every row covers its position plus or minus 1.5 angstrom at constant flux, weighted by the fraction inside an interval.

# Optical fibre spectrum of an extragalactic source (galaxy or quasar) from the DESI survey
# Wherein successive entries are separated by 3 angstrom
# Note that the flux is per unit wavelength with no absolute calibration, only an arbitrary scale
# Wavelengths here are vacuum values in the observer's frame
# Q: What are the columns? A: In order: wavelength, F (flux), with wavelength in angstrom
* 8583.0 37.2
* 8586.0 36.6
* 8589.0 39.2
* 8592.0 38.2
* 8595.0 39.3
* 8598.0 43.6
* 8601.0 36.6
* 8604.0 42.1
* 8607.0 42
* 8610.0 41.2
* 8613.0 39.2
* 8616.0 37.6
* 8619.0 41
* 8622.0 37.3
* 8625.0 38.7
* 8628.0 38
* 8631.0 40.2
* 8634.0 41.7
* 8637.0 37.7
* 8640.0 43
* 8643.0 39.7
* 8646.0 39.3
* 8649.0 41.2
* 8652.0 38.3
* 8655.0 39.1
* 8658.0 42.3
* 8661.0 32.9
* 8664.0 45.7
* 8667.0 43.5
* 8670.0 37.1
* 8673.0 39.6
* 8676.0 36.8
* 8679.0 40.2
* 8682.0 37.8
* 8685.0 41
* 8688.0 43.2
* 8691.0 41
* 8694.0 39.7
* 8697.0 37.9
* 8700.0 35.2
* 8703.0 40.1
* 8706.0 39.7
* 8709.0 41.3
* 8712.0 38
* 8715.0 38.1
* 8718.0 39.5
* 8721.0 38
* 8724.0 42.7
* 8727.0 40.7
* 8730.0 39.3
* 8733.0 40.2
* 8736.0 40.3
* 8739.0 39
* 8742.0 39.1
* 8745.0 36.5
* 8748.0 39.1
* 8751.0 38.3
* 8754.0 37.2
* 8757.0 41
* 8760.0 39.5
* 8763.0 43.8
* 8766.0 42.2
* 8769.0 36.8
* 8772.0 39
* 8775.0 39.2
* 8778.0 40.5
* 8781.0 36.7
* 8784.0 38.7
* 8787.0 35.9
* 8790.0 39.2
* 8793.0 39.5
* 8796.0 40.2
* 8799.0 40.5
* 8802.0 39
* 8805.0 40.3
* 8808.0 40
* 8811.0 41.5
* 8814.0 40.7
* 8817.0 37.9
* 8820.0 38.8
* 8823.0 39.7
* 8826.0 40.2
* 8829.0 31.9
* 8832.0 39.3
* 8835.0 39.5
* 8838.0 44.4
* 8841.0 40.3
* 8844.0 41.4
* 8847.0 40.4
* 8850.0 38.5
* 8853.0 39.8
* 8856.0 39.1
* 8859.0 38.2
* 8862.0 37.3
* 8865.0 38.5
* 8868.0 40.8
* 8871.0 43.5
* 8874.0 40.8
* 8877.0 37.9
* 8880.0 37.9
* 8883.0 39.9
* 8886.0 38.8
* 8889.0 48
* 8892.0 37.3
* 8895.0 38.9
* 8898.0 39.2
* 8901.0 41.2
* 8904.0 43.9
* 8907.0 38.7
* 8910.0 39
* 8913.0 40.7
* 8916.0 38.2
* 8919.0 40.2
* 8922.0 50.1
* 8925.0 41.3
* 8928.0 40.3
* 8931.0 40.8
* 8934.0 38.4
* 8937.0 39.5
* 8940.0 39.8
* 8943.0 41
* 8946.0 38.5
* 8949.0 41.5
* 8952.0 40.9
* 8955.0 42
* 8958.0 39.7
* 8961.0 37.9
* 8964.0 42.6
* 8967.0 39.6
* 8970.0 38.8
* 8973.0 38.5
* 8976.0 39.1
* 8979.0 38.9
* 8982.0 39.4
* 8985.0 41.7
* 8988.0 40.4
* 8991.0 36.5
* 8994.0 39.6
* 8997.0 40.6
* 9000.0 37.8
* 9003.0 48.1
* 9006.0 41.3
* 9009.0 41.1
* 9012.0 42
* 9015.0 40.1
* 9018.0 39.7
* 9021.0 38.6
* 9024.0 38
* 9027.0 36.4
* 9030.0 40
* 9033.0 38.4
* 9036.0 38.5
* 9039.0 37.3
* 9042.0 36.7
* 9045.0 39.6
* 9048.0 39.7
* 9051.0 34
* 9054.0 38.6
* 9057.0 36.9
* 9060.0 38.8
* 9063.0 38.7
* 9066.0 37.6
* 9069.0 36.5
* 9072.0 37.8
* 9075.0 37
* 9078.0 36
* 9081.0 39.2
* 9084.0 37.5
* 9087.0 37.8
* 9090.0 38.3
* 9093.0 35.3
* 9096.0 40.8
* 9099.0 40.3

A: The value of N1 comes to 1.0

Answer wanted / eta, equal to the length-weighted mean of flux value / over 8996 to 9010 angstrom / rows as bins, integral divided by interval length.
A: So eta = 41.8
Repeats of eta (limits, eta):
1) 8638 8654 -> 40.2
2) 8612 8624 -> 38.8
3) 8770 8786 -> 38.7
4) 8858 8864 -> 37.8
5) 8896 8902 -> 40.0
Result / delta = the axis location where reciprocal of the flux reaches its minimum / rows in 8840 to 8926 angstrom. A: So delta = 8922.0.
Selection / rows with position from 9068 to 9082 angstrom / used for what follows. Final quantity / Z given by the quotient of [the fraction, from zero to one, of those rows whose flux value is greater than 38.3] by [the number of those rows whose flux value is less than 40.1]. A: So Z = 0.04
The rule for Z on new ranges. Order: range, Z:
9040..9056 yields 0.12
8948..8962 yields 0.40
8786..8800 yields 0.27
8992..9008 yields 0.40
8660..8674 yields 0.20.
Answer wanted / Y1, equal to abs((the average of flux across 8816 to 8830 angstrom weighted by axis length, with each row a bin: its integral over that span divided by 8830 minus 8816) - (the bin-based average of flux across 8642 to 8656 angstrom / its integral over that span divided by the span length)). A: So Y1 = 1.6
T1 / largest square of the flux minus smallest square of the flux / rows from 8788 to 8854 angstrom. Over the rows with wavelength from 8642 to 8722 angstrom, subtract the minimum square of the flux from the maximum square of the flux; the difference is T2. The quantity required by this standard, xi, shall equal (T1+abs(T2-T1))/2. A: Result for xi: 503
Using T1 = 954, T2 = 1006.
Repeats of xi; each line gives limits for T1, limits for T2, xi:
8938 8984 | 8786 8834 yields 352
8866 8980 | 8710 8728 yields 929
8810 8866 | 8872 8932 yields 559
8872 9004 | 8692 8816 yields 838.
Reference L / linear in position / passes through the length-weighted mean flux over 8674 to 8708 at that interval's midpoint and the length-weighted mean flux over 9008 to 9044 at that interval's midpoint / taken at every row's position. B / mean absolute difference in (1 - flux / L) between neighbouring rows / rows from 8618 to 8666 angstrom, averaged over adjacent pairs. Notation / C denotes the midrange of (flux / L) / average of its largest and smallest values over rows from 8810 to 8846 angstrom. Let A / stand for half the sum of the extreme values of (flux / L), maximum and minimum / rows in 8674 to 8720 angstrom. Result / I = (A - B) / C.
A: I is 0.93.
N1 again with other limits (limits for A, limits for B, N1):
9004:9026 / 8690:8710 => -0.7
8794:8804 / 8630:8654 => -0.6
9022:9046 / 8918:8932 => 0.9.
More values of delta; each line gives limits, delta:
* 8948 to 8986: 8964.0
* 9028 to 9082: 9030.0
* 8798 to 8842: 8838.0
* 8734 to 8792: 8763.0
